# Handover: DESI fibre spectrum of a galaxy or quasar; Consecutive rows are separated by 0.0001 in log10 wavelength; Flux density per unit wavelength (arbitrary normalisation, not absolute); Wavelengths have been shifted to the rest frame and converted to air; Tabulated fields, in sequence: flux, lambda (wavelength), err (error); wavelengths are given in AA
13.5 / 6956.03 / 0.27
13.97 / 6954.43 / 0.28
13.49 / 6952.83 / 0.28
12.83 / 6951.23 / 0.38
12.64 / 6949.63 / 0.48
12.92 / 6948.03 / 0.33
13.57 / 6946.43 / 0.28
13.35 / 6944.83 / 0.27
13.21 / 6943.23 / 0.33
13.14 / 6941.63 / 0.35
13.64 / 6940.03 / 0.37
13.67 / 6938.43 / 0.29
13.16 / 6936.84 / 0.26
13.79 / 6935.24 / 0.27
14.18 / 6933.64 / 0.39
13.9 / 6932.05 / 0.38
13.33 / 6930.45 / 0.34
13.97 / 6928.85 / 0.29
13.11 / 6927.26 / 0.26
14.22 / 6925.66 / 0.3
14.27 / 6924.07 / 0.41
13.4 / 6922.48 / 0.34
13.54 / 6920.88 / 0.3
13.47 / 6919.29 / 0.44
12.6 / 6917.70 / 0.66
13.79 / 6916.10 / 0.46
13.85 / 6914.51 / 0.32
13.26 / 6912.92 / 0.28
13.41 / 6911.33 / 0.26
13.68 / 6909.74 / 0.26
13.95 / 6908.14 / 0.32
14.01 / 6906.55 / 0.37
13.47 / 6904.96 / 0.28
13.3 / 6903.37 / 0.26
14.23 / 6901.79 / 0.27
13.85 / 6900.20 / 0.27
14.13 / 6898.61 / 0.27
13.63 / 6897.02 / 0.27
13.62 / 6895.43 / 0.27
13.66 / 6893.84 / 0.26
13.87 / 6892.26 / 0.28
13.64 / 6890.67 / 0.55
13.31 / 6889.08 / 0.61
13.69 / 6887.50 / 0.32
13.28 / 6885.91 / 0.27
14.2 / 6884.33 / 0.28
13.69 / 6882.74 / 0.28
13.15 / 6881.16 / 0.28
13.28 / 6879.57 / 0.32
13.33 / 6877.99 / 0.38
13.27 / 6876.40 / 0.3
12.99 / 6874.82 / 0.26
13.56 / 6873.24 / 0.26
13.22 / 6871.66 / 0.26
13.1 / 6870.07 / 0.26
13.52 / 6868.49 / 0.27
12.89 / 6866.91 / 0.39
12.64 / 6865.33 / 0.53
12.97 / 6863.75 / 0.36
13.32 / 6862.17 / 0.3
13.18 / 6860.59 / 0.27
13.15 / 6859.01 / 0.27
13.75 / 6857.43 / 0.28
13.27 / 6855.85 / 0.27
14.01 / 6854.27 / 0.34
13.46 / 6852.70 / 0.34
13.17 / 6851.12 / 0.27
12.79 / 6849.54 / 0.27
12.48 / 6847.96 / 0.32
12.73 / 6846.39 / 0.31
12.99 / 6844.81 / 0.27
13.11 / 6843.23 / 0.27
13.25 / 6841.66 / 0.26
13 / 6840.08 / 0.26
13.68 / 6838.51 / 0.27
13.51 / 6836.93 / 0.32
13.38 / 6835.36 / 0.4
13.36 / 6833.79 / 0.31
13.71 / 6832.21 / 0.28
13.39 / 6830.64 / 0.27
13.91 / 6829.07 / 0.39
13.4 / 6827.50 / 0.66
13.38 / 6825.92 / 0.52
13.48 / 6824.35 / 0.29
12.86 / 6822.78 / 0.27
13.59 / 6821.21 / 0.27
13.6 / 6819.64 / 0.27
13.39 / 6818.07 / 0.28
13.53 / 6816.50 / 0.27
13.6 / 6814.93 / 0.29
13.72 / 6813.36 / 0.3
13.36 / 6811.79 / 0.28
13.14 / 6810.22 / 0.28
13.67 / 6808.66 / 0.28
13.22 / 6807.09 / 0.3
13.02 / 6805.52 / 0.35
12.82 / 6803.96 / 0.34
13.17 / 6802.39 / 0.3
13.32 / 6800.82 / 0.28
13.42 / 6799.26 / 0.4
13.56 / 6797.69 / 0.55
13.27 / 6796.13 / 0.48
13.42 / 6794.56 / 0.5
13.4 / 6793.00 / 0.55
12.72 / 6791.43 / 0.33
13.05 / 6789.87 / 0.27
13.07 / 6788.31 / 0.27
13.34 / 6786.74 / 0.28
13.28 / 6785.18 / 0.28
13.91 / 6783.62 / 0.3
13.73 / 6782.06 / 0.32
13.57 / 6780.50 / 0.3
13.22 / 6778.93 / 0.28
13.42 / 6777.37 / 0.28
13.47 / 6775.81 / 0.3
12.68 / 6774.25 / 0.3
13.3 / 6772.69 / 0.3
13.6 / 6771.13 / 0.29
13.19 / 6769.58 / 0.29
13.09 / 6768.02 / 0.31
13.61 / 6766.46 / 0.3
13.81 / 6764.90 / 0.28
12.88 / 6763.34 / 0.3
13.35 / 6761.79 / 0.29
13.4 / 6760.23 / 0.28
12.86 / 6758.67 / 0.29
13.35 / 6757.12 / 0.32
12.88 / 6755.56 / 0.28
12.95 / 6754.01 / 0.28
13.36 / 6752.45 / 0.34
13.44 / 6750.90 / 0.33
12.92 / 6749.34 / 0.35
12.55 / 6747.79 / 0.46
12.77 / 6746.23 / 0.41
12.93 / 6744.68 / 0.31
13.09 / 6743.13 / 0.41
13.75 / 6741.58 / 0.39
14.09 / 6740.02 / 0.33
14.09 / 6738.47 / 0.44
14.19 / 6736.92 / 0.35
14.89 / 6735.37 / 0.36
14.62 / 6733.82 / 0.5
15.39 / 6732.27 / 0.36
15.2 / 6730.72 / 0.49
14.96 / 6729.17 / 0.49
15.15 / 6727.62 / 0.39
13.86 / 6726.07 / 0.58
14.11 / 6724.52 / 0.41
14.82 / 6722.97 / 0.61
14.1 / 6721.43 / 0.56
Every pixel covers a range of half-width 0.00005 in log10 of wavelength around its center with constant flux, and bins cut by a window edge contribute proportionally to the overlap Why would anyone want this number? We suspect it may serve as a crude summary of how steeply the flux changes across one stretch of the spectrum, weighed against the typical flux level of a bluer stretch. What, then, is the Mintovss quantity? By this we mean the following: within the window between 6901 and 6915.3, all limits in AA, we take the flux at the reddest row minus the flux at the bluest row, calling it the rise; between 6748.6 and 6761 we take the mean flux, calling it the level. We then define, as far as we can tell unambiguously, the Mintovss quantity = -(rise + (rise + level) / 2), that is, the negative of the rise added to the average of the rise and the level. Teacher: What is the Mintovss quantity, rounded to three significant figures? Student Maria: -6.00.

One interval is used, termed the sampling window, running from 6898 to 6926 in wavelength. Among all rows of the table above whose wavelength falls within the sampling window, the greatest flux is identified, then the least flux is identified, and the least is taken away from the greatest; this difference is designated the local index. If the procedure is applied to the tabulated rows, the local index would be 1.7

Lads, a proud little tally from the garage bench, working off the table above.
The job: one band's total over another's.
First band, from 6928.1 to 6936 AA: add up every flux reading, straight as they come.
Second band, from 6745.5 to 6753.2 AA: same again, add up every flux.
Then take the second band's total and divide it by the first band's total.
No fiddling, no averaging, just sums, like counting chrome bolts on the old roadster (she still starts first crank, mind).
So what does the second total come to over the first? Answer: 0.94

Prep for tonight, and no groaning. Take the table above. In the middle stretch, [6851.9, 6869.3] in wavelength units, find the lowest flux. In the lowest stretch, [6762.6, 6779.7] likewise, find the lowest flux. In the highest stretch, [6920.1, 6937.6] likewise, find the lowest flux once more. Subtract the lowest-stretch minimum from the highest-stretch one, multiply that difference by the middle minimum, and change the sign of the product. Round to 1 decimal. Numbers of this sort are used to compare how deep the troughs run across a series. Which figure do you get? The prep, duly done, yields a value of -5.4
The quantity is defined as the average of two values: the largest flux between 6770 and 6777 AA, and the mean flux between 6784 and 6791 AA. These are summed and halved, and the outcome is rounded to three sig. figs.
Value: 13.4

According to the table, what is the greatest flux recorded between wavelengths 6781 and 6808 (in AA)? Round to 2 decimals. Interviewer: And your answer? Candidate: 13.91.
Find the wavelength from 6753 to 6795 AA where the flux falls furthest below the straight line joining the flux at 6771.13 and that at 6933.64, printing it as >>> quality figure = 6791.43 AA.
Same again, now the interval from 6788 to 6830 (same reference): 6791.43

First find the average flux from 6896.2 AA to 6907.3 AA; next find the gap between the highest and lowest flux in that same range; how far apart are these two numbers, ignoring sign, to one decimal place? 12.9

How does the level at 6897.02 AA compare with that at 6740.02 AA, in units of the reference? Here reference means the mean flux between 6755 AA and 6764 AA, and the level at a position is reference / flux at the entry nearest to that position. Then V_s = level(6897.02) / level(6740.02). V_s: 1.03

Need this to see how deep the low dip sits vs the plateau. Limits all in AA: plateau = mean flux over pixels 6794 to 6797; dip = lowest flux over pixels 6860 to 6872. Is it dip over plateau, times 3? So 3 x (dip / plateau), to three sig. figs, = 2.84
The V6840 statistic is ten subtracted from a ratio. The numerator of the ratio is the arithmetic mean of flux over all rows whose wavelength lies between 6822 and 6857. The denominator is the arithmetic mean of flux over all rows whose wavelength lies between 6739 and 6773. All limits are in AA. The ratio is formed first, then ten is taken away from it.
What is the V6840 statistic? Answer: -9.00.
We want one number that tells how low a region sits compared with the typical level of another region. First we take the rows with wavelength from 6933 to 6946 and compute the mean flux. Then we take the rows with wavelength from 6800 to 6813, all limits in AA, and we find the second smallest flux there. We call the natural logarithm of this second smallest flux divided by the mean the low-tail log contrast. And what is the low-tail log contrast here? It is -0.037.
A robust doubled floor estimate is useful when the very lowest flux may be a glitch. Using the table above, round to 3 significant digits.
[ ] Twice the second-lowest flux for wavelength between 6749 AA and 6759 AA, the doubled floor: 25.8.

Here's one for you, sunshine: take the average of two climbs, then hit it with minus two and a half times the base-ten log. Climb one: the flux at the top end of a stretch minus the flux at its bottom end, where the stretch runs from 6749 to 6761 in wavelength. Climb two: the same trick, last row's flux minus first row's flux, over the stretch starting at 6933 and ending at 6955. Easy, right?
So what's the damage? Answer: 2.2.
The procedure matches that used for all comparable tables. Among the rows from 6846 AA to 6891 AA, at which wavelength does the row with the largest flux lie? 6884.33 AA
